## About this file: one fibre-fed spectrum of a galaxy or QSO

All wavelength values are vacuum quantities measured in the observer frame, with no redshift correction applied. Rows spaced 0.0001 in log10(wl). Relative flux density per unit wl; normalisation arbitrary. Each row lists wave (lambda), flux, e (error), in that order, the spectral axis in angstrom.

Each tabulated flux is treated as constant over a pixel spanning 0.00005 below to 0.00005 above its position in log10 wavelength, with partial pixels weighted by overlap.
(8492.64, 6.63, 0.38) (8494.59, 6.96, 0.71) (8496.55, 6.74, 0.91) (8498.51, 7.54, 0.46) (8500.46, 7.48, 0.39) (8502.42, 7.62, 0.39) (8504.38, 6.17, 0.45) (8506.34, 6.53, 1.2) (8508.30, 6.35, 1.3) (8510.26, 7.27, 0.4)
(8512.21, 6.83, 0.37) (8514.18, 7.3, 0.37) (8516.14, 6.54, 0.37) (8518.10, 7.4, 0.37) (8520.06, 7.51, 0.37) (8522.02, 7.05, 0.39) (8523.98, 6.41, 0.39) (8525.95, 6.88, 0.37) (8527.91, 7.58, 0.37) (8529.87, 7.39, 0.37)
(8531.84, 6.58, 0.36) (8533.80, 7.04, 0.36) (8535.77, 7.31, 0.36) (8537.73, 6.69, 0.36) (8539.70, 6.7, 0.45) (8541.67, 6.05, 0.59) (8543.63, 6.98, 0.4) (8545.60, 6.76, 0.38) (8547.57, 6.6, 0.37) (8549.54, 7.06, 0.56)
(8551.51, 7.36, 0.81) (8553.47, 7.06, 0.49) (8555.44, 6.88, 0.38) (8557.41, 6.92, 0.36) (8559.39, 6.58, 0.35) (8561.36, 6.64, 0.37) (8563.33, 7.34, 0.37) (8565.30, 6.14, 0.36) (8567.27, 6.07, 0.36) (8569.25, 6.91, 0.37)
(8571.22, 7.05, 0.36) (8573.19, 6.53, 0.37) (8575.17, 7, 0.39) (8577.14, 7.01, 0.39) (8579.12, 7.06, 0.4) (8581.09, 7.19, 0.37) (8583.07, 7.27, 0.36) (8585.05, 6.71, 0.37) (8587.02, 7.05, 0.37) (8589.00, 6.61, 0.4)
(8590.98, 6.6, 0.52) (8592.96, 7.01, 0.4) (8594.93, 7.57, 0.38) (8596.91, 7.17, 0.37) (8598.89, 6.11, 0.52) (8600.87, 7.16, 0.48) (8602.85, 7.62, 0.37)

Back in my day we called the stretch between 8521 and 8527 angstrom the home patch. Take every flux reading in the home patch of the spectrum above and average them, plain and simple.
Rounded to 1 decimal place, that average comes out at 6.8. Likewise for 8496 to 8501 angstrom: 7.3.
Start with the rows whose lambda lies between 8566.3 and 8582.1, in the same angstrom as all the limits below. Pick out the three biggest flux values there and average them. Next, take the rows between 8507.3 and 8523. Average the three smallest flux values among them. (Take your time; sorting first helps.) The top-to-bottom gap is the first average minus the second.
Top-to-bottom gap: 0.53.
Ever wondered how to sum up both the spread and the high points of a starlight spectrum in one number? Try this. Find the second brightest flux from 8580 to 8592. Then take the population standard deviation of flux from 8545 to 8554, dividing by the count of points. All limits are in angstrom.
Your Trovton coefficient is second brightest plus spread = 7.45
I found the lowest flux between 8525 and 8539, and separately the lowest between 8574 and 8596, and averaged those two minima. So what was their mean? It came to 6.59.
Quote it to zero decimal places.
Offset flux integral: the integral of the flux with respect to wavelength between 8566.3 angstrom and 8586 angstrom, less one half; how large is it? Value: 135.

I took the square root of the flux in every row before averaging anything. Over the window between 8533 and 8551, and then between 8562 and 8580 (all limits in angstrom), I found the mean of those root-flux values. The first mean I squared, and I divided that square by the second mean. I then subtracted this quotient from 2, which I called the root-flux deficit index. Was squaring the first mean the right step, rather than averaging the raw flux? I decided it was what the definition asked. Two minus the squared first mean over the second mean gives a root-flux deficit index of -0.61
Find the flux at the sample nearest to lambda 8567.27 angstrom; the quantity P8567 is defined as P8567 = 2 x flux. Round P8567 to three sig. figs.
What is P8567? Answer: 12.1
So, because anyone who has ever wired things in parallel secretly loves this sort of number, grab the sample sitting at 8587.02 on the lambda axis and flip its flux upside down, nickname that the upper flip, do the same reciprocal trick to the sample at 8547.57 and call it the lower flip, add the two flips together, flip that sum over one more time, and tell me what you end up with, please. 3.41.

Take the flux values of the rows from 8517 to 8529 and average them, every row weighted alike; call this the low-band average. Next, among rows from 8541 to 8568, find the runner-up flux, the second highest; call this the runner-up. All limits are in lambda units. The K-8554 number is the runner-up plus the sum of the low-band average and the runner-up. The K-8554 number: 21.8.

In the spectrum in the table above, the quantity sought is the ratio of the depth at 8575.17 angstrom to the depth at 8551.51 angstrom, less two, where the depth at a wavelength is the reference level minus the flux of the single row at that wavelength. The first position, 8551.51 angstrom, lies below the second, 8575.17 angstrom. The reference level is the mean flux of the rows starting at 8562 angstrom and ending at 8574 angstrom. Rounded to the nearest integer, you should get -2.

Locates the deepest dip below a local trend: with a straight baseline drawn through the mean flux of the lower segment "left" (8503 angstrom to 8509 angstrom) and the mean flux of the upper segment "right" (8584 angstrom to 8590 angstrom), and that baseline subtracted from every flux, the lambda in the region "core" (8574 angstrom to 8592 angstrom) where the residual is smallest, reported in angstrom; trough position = 8590.98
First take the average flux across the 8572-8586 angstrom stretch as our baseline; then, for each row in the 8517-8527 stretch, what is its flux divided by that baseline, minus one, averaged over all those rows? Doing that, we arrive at 0.012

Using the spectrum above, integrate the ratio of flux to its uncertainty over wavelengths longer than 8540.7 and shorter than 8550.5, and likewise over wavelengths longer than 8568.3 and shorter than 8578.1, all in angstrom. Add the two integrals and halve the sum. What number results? 165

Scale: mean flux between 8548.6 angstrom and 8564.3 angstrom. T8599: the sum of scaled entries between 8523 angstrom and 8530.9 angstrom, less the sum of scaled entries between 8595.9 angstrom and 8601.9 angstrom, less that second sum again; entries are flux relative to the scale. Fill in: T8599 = -1.8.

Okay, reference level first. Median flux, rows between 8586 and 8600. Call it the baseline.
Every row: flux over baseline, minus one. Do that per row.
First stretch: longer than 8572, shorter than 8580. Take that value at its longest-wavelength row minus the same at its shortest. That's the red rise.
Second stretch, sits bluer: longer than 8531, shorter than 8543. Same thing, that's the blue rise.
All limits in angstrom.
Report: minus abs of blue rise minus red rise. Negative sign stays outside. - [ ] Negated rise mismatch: -0.15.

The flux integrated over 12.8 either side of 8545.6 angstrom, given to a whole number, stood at 176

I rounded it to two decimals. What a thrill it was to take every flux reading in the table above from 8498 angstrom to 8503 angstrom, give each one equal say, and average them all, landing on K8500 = 7.55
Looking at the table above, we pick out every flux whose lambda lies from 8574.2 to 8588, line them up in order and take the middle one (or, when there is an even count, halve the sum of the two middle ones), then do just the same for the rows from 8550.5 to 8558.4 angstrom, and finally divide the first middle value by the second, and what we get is 1.01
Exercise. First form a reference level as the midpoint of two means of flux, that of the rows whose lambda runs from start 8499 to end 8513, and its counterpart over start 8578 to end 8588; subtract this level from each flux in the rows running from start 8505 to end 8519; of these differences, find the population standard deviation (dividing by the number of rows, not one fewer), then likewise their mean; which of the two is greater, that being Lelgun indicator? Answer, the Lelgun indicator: 0.40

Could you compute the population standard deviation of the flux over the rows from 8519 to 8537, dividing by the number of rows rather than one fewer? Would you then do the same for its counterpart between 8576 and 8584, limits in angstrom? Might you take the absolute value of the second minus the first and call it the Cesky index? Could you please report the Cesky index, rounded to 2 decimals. 0.28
